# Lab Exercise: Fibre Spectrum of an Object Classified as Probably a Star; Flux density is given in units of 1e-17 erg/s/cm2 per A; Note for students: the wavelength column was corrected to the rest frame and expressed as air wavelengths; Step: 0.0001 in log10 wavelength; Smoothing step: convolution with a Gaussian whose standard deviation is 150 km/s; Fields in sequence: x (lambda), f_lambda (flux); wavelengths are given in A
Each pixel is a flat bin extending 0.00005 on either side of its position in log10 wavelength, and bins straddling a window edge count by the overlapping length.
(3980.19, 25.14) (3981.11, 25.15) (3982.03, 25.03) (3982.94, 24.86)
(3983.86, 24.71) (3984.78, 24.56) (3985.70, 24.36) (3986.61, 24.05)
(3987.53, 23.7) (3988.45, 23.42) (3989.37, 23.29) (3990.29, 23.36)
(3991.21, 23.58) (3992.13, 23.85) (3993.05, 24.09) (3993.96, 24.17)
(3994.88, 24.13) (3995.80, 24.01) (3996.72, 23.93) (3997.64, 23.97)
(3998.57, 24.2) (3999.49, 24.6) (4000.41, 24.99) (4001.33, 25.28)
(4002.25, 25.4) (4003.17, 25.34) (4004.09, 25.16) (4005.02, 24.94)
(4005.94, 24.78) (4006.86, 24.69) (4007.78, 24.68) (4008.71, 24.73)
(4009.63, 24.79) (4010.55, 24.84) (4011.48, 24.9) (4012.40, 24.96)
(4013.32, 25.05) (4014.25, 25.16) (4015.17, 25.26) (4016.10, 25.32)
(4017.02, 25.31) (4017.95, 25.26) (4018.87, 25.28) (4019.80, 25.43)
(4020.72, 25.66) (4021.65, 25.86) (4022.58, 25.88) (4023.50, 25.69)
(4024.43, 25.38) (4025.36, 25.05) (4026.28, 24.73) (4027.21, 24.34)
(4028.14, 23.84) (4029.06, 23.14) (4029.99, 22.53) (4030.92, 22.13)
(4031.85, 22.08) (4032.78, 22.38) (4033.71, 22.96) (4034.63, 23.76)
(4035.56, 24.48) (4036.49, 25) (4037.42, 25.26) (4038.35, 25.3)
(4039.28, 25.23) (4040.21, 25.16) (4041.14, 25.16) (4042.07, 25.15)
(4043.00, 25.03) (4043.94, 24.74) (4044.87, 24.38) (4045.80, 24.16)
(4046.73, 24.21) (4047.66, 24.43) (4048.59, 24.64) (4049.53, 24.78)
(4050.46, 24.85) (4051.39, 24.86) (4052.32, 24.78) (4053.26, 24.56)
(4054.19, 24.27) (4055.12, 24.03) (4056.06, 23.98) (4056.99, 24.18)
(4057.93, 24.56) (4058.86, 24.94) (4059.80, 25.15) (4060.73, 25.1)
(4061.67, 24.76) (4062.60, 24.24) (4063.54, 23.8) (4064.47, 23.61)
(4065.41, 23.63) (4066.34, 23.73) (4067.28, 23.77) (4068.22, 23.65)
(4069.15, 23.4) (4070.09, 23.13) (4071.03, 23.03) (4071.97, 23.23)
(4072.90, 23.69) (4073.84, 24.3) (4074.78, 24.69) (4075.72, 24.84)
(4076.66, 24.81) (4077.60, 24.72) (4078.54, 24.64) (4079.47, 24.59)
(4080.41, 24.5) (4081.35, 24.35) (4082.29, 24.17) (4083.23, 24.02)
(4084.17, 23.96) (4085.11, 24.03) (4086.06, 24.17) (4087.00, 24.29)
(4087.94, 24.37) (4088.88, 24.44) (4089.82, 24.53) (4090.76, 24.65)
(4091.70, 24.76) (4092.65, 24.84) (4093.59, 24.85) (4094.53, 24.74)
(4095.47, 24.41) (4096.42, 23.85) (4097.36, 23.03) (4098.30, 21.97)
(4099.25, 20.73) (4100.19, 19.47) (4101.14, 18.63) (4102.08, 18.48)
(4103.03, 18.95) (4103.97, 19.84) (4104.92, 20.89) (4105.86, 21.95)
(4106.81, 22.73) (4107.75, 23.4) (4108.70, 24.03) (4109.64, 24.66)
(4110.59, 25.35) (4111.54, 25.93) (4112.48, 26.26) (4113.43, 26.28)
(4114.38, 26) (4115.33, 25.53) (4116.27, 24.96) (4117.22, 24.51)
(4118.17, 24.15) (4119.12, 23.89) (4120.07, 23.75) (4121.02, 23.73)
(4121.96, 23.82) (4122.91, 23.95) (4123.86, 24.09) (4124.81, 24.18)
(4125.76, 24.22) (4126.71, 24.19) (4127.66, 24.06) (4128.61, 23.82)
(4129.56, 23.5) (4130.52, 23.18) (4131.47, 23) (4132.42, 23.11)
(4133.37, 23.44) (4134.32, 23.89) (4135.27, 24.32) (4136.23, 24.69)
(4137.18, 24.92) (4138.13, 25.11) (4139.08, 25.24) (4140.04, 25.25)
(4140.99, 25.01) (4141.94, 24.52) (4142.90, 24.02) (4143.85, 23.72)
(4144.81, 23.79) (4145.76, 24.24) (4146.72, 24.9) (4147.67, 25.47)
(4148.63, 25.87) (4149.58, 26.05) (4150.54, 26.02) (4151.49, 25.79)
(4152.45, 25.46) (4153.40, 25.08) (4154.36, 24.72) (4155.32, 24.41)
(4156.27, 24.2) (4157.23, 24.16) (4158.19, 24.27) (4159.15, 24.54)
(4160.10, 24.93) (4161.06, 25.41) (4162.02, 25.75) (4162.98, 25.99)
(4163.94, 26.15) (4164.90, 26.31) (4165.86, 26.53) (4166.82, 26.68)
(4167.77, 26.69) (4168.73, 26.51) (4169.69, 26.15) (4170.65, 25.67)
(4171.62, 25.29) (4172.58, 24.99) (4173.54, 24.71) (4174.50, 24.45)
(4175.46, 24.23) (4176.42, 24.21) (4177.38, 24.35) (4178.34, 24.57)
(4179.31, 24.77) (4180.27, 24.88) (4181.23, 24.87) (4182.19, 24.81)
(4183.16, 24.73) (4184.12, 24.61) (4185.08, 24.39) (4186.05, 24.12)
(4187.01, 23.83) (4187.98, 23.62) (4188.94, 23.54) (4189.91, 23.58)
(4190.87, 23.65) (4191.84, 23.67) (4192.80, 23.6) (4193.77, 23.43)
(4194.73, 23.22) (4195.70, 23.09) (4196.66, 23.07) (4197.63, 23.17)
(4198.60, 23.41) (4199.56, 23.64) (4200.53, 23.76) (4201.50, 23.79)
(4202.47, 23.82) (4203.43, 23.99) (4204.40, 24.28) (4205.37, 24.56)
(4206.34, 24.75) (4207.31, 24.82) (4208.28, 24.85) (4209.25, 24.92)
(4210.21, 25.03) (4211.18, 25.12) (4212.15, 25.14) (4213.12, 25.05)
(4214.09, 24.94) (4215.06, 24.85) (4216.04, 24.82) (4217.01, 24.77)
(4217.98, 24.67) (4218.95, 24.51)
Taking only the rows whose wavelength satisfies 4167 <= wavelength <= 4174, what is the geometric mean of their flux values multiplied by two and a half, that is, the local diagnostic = 64.3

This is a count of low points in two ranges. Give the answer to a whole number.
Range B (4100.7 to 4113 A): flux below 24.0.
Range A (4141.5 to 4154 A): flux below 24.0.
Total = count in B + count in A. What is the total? 10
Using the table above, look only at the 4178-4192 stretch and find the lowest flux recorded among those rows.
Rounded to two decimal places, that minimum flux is 23.54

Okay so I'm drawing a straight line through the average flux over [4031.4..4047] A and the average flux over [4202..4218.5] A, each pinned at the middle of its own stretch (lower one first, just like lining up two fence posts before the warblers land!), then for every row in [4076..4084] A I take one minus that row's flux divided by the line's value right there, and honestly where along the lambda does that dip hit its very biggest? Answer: 4083.23 A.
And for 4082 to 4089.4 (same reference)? 4084.17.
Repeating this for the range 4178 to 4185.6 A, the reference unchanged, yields 4185.08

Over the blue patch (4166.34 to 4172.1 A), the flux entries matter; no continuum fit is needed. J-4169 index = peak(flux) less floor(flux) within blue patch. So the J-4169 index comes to 1.4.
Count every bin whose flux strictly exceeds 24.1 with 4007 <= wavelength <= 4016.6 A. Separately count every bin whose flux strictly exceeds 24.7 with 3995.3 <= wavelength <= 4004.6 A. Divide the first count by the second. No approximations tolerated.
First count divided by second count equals 2.0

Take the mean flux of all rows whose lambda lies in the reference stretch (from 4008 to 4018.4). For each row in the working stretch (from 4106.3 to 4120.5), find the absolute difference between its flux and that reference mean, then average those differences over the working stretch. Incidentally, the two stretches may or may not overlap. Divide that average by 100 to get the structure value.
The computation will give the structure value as 0.010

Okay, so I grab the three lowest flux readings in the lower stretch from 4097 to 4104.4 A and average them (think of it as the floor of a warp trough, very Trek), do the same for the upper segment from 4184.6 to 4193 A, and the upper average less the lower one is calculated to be 4.9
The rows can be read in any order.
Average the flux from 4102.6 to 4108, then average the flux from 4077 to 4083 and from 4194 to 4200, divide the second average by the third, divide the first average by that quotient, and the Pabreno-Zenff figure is 20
